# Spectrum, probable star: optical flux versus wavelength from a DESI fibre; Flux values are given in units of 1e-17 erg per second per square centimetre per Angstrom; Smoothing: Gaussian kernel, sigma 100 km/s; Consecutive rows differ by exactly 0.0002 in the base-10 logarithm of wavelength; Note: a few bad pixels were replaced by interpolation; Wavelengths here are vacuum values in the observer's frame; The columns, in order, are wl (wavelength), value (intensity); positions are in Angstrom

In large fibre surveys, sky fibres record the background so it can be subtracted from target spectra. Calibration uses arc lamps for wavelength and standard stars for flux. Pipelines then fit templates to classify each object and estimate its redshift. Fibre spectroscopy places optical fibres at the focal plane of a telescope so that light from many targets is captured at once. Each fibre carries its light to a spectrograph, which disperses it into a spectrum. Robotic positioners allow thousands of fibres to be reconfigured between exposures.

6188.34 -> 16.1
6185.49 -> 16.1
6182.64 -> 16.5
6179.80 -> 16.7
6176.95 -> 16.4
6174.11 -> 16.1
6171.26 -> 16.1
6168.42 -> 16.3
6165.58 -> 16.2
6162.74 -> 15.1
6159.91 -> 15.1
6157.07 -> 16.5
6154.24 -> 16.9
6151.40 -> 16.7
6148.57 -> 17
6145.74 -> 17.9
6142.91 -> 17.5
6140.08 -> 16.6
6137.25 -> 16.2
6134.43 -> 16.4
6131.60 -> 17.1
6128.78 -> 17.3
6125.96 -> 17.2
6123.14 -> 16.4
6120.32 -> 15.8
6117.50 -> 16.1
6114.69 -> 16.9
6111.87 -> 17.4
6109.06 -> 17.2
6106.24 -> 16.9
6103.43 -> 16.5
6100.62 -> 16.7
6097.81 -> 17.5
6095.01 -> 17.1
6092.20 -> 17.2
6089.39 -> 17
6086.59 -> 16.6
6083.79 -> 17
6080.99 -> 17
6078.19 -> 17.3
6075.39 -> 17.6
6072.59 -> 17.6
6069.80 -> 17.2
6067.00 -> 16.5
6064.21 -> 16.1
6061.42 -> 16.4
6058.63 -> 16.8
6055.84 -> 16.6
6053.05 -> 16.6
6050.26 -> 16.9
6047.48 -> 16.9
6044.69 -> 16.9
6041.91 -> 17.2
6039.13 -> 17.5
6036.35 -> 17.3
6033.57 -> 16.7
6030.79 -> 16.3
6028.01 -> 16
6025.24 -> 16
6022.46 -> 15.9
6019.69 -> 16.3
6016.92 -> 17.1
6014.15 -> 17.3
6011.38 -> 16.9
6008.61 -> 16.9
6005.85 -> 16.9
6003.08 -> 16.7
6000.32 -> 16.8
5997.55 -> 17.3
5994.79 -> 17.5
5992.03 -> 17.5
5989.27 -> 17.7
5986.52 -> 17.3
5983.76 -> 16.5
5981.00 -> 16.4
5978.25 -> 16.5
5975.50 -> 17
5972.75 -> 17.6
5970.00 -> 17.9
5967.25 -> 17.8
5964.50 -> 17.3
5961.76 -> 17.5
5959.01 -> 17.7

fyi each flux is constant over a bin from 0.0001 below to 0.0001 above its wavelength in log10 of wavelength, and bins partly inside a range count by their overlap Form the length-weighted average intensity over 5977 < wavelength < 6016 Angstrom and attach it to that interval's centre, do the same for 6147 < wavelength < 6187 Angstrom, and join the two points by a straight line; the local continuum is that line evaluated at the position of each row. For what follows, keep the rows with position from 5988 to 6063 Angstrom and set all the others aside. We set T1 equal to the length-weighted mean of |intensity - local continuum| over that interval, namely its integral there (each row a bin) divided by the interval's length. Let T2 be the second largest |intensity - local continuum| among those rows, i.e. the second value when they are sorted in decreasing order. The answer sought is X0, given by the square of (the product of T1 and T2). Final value 0.10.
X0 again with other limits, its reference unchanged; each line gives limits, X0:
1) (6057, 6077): 0.22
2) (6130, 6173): 0.43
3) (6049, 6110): 0.14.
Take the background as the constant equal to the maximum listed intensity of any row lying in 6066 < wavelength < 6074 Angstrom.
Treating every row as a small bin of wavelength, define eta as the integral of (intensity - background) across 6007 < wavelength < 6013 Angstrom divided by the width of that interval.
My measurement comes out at -0.7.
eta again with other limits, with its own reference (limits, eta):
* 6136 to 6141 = -1.2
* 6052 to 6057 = -1.0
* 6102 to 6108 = -0.9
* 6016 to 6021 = -0.9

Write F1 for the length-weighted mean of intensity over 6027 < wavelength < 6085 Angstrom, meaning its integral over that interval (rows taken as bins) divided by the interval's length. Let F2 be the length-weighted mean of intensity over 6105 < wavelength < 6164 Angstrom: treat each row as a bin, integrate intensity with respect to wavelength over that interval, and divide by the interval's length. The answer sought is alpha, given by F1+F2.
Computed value 33.56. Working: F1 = 16.9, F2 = 16.7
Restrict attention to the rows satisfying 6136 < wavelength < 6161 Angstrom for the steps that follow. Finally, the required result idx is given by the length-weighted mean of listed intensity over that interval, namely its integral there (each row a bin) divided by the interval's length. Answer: 16.7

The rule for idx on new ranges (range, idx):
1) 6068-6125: 16.9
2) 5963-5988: 17.2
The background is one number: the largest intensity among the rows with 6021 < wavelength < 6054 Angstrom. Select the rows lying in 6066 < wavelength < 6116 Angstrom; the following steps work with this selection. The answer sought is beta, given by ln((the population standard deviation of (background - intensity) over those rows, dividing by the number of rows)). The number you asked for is -1.1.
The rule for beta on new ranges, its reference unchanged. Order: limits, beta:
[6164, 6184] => -1.6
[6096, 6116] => -1.1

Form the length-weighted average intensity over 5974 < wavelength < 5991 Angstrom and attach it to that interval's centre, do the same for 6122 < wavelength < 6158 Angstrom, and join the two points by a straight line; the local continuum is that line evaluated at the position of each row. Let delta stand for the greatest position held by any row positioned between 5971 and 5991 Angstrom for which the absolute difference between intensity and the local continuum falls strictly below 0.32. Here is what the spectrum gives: 5975.50 Angstrom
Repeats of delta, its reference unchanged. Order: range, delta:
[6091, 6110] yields 6109.06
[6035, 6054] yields 6053.05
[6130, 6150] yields 6148.57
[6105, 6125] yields 6114.69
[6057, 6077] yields 6069.80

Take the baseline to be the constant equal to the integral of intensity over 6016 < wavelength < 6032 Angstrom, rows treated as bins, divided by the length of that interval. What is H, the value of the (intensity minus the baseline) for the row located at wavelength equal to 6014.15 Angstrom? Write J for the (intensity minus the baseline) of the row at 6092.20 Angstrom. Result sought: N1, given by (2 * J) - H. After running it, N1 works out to 0.9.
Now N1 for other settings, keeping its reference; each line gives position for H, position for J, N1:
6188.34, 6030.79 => 0.3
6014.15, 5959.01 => 1.9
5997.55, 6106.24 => 0.3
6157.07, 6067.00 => 0.3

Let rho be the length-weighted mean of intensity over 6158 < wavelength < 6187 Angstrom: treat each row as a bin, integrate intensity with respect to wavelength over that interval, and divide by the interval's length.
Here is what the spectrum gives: 16.07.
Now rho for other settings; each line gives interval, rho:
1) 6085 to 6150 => 16.89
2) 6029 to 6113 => 16.94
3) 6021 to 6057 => 16.68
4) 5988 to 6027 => 16.90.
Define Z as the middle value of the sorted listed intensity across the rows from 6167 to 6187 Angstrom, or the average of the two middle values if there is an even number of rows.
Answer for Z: 16.3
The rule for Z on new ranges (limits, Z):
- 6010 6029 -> 16.3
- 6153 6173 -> 16.2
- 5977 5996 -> 17.3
